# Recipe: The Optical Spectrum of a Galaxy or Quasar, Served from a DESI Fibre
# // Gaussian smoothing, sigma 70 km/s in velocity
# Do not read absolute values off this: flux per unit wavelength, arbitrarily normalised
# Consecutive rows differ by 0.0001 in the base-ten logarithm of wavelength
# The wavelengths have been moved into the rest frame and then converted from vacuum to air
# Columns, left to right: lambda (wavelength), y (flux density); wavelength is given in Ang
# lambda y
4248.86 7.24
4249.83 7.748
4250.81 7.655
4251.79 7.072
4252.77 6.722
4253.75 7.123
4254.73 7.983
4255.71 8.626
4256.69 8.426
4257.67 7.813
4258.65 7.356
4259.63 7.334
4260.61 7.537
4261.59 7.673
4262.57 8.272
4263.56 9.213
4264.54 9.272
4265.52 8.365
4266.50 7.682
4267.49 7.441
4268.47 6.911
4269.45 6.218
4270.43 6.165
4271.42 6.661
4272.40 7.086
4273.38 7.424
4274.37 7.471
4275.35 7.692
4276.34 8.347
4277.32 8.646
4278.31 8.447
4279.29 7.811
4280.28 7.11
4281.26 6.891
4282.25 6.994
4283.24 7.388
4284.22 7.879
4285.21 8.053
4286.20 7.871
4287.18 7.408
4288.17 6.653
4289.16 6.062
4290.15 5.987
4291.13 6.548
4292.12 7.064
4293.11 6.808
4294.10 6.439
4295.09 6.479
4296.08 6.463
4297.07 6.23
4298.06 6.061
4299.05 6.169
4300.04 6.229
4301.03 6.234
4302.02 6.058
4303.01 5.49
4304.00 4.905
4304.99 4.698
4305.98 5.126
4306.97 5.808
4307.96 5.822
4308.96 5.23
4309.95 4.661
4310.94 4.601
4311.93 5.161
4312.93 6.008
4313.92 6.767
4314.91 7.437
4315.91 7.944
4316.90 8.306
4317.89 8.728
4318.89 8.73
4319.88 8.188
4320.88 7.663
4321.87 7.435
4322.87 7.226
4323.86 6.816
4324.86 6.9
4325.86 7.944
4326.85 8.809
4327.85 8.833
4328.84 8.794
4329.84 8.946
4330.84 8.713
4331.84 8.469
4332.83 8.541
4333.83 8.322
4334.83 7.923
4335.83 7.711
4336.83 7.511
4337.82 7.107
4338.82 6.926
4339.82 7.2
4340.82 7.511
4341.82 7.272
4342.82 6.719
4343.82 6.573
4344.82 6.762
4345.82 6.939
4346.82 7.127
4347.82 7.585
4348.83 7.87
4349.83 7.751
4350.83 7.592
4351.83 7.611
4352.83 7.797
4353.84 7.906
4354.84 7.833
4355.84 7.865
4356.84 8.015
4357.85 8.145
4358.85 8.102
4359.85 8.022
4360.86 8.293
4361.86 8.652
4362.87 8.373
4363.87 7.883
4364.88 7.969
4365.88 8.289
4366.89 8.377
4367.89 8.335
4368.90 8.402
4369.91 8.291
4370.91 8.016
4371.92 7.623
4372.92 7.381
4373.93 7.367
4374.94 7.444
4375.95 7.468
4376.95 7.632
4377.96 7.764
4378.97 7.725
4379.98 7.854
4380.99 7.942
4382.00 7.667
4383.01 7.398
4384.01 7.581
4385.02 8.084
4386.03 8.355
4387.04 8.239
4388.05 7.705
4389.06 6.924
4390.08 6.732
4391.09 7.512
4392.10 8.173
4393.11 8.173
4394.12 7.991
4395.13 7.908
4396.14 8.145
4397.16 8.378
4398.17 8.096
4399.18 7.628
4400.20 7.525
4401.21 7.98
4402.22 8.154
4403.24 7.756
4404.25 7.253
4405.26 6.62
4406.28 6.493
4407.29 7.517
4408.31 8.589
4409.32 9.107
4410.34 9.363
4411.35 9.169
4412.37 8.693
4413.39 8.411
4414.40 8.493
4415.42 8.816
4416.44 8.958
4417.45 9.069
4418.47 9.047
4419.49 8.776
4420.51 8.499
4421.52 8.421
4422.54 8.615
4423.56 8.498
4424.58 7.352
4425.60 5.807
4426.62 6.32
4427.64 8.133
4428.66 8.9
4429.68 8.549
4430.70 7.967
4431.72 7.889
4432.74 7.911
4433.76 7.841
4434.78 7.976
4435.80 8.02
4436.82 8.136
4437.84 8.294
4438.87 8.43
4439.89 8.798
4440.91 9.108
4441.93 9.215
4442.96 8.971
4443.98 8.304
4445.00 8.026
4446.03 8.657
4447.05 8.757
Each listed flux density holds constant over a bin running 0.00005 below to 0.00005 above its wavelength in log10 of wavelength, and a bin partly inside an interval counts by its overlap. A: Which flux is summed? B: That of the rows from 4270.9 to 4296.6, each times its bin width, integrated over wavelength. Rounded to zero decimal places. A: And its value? 185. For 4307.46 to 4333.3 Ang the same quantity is 192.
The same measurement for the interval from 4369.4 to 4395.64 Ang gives 203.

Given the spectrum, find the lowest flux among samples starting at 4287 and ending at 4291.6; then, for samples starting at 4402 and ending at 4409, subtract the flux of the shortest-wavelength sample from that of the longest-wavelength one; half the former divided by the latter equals 7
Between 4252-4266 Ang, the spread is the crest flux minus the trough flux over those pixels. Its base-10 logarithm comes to 0.4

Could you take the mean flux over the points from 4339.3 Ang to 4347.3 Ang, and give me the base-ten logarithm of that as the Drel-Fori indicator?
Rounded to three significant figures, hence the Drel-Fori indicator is 0.846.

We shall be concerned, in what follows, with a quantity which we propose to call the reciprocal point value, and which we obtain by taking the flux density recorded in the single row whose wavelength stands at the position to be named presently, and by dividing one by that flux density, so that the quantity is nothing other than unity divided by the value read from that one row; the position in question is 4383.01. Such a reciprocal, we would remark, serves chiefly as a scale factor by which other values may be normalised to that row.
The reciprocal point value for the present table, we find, 0.135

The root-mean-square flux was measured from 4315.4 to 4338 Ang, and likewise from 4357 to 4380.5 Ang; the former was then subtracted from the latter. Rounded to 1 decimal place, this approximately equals -0.1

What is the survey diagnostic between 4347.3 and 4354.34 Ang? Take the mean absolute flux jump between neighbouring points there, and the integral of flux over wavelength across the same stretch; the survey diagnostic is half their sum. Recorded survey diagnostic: 27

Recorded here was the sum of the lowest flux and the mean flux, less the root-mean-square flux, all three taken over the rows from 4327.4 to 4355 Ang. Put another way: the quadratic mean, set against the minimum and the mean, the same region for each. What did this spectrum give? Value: 6.54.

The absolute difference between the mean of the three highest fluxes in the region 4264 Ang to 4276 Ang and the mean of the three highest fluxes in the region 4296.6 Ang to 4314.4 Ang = 2.0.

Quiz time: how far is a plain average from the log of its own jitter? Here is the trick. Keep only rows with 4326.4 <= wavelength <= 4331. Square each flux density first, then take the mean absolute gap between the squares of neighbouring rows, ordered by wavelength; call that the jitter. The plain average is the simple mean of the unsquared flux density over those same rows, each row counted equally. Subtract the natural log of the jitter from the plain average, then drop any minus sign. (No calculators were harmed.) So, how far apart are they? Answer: 8.1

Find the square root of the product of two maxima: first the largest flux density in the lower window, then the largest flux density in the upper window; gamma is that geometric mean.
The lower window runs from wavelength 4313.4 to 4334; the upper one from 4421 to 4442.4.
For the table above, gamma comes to 9.08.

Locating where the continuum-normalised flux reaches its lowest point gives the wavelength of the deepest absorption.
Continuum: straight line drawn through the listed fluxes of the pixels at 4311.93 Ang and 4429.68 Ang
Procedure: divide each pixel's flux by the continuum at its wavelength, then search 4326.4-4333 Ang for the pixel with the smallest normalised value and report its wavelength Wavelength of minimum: 4331.84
